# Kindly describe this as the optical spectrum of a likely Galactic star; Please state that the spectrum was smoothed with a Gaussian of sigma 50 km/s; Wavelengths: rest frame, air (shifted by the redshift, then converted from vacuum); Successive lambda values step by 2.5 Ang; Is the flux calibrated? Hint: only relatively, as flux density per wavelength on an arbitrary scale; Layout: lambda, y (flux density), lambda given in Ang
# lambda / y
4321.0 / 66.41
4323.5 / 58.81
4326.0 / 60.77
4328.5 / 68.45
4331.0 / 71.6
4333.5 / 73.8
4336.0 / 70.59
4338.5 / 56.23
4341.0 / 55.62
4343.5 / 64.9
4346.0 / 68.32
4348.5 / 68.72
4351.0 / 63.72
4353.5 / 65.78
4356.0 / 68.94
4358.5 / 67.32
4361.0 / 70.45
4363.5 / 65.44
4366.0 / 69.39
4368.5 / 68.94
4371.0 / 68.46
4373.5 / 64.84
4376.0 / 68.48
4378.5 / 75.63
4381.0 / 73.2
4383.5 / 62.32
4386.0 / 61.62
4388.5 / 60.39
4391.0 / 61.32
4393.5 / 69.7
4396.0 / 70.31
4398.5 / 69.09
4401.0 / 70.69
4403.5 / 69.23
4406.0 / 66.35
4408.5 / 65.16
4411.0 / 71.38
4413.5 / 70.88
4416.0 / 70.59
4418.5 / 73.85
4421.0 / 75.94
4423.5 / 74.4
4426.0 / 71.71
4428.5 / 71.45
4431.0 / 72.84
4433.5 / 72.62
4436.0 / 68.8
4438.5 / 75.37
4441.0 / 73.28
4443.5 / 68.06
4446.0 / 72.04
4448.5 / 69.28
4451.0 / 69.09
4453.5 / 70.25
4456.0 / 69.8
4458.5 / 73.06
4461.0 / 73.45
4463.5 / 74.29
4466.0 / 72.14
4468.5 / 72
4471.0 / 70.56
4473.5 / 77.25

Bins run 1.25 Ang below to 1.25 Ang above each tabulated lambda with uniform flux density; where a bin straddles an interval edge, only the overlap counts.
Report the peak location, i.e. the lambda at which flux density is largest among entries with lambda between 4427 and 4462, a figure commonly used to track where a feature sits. 4438.5 Ang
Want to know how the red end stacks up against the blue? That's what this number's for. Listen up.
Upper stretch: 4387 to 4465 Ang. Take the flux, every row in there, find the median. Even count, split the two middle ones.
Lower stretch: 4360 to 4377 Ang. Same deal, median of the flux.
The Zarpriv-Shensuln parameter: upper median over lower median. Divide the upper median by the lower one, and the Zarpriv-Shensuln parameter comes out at 1.032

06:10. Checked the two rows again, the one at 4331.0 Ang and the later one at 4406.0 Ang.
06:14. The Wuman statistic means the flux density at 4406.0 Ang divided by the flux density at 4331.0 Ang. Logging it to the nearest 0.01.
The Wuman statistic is 0.93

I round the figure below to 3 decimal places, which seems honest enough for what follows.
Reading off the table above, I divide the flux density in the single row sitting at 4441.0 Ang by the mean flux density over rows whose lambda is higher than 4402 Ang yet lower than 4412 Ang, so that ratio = 1.077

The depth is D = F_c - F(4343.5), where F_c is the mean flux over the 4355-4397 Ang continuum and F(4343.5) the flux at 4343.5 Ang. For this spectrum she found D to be 3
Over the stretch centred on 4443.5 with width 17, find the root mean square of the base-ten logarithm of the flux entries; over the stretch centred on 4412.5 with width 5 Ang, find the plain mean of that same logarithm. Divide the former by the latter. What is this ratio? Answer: 1.00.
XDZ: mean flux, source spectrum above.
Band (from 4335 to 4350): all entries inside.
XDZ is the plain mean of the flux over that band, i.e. 64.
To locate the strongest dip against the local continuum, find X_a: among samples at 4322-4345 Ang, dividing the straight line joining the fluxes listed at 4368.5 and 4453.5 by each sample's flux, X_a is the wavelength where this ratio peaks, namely 4341.0 Ang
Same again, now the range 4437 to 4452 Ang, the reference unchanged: 4443.5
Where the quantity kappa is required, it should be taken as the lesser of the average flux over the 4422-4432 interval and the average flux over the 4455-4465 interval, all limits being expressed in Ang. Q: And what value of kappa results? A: 73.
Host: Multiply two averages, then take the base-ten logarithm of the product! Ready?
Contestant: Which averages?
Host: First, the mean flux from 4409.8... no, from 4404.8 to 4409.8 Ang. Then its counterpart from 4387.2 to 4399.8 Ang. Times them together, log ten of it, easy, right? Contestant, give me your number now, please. 3.64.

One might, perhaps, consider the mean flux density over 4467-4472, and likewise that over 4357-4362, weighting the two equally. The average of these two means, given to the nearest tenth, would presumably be 70.1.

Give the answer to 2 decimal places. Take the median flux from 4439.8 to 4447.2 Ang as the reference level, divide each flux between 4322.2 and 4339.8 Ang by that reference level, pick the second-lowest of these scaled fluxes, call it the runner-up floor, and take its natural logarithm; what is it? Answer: -0.20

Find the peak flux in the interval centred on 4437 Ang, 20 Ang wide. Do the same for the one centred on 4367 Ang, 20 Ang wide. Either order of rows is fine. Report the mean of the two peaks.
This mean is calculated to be 72.9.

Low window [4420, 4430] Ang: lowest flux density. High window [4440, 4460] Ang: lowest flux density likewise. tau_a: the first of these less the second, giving 3.4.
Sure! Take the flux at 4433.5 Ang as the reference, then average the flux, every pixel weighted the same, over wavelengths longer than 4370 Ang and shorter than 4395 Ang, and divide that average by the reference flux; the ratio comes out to 0.917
